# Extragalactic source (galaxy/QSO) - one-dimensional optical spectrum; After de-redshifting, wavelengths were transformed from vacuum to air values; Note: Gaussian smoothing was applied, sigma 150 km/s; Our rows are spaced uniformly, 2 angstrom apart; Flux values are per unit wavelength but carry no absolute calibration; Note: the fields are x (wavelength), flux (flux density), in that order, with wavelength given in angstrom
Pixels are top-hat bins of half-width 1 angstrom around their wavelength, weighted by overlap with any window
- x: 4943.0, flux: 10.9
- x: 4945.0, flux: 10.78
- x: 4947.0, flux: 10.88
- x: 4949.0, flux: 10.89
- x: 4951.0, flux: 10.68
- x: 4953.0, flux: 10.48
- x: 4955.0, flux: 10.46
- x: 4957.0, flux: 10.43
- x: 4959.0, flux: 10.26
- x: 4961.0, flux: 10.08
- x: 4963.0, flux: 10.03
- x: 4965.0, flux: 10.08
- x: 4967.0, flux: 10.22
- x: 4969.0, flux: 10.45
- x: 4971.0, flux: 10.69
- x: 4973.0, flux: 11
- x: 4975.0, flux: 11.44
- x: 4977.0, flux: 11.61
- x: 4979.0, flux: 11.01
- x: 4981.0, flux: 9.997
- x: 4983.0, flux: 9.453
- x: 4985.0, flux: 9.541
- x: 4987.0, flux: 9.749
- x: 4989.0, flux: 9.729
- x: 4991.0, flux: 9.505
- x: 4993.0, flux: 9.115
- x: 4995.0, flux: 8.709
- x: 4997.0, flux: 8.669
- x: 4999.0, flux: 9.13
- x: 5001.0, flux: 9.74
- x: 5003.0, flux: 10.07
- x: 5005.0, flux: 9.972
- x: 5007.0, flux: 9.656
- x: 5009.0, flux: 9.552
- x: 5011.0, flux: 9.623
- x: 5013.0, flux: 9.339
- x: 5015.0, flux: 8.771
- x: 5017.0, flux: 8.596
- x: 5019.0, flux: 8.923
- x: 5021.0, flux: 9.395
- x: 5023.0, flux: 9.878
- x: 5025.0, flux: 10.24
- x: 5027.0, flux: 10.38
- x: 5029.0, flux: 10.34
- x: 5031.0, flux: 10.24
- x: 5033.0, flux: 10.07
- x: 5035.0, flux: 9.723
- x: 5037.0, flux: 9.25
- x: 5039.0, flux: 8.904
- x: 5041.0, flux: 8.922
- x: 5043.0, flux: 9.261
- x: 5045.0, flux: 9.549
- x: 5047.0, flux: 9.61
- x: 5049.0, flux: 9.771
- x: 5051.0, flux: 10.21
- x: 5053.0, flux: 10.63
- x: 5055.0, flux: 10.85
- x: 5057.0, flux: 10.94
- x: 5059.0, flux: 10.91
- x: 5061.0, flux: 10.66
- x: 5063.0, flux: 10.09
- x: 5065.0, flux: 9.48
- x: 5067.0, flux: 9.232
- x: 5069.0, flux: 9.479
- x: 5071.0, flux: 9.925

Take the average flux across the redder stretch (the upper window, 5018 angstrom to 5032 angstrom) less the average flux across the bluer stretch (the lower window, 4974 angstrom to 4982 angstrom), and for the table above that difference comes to -1.1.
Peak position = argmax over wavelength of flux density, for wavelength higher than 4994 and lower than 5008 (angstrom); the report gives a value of 5003.0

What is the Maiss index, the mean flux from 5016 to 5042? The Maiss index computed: 9.6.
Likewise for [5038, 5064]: 10.0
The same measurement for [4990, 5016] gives 9.4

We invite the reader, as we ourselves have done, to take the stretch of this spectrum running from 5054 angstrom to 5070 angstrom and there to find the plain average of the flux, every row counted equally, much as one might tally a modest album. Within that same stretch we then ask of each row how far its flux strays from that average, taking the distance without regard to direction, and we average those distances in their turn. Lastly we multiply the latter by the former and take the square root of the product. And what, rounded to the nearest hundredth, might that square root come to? 2.55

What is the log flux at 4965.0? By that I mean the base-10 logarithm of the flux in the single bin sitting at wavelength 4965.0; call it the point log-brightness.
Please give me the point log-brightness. 1.00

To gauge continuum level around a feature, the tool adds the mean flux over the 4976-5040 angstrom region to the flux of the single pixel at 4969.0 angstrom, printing 20.10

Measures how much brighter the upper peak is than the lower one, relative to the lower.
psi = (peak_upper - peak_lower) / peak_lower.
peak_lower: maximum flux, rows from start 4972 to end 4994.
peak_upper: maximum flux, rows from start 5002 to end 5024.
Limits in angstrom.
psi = -0.13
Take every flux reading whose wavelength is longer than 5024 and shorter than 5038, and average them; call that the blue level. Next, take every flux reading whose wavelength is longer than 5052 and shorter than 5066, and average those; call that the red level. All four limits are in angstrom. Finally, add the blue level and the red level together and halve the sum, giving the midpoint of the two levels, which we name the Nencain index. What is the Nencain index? 10.3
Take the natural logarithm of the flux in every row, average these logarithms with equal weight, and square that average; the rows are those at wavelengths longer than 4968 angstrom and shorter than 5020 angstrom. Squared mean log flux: 5.18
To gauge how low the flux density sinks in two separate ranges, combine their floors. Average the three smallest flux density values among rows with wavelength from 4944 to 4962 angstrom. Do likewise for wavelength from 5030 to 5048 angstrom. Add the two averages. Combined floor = 19.3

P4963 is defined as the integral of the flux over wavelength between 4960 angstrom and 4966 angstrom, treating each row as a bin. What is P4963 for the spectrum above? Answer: 60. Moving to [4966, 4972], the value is 63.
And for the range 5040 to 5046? 55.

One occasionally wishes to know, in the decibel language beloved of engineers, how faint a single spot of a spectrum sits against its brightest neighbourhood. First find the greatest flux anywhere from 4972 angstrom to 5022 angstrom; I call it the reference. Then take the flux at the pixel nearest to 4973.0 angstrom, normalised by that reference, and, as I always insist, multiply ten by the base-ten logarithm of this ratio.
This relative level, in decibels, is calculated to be -0.23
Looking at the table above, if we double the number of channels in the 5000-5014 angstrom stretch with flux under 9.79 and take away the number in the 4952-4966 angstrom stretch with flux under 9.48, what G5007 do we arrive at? 10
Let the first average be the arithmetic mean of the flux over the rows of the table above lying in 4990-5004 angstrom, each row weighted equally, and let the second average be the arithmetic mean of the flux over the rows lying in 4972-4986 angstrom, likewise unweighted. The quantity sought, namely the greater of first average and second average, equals 10.6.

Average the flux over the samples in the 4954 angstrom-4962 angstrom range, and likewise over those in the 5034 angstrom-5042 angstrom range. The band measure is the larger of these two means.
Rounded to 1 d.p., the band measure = 10.3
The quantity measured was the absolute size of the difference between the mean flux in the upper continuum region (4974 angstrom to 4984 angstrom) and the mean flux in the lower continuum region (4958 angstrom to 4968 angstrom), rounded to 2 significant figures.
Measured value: 0.57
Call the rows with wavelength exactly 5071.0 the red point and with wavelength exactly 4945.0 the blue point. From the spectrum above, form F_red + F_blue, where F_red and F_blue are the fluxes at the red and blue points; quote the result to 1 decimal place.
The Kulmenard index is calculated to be 20.7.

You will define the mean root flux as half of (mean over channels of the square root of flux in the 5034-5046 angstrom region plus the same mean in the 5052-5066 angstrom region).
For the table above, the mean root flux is 3.14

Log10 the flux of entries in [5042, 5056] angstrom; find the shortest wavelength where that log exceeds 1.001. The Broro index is 5051.0 angstrom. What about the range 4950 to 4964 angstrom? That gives 4951.0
